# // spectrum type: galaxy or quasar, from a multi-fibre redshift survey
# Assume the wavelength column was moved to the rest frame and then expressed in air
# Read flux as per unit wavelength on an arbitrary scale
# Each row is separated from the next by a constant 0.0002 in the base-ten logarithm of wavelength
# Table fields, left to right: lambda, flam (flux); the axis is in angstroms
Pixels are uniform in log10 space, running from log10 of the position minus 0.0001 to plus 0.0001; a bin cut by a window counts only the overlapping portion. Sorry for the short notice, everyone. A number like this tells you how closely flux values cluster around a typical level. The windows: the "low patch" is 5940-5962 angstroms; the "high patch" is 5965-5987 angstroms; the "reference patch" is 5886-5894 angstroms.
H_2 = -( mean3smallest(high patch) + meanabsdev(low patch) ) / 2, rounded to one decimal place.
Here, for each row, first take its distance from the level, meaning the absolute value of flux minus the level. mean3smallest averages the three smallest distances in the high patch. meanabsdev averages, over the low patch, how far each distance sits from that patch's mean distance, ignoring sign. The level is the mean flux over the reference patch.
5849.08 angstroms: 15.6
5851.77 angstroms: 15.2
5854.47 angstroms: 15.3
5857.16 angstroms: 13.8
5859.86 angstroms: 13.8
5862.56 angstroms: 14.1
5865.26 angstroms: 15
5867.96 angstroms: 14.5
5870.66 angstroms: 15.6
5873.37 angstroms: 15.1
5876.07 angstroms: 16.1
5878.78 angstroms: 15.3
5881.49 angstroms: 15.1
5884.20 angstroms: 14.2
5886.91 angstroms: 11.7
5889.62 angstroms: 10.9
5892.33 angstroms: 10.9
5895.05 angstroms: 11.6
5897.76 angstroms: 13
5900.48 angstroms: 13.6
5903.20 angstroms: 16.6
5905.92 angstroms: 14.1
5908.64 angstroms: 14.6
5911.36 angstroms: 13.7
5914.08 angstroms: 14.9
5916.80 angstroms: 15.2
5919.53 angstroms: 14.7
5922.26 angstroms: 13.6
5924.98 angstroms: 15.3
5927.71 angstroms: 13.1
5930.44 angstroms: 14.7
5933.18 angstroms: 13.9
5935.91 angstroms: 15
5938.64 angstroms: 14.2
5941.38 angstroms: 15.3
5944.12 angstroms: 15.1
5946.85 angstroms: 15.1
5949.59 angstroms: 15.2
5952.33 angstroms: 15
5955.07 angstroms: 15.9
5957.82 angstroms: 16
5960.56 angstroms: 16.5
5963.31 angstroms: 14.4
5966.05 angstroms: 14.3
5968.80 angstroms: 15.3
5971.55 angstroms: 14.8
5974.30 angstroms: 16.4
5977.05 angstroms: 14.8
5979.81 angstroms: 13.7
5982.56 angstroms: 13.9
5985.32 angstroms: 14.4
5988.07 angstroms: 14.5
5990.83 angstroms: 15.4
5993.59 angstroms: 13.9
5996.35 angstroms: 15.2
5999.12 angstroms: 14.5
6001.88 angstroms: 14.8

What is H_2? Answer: -1.6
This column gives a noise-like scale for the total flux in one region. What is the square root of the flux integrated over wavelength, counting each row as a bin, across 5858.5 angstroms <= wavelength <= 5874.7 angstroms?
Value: 15.4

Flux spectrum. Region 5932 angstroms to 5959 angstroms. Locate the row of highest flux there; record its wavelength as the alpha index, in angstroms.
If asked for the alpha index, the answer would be 5957.82 angstroms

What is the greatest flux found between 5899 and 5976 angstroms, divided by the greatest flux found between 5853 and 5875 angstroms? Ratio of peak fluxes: 1.06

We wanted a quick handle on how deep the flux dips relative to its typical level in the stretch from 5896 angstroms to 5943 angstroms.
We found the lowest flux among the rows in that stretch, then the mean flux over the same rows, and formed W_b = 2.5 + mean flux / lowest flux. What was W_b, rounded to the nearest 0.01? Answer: 3.61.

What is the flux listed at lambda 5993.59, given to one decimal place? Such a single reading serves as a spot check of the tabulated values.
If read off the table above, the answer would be 13.9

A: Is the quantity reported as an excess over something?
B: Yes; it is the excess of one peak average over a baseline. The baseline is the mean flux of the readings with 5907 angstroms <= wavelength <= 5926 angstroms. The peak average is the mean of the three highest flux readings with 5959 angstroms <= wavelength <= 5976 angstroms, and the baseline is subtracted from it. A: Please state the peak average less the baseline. 1.5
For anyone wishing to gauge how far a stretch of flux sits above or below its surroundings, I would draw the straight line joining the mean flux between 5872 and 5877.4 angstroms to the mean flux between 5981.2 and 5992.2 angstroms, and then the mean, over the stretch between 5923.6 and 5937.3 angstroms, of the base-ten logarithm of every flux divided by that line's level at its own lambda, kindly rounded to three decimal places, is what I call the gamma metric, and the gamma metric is -0.021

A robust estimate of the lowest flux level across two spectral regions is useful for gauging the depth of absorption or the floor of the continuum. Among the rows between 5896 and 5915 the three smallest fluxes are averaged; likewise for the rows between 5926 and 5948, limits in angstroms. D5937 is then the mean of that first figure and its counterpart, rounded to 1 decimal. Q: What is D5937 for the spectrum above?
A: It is 13.6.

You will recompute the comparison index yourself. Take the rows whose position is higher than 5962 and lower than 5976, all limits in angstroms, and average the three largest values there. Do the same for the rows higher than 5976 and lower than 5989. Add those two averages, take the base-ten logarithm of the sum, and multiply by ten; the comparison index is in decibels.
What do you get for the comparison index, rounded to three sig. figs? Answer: 14.8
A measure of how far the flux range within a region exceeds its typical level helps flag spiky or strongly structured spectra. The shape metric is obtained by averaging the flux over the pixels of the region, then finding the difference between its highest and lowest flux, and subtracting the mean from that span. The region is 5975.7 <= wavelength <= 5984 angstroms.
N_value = -13.0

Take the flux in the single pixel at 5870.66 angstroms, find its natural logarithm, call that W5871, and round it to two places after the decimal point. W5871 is 2.75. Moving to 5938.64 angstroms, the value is 2.65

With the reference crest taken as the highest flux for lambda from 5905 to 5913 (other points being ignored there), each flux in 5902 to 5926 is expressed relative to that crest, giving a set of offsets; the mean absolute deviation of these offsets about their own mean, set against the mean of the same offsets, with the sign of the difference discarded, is 0.5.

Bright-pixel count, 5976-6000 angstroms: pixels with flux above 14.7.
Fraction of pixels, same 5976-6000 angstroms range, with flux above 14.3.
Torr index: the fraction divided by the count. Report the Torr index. 0.222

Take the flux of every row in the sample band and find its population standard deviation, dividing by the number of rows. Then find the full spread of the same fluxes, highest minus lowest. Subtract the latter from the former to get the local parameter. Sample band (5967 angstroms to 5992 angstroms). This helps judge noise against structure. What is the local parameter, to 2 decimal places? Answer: -1.92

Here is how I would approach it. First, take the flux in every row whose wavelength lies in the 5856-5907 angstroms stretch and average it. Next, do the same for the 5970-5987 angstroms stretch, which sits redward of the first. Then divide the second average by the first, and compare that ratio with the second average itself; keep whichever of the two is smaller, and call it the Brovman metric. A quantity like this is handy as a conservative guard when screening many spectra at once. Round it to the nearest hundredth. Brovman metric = 1.05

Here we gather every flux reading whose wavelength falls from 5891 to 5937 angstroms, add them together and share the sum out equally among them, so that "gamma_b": 14.0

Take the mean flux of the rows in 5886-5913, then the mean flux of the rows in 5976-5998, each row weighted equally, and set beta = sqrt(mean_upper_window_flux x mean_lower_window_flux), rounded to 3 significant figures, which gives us 13.8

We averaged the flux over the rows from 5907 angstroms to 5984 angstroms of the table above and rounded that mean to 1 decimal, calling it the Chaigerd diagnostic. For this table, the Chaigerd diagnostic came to 14.8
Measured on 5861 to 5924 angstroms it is 14.1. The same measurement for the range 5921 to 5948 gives 14.5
